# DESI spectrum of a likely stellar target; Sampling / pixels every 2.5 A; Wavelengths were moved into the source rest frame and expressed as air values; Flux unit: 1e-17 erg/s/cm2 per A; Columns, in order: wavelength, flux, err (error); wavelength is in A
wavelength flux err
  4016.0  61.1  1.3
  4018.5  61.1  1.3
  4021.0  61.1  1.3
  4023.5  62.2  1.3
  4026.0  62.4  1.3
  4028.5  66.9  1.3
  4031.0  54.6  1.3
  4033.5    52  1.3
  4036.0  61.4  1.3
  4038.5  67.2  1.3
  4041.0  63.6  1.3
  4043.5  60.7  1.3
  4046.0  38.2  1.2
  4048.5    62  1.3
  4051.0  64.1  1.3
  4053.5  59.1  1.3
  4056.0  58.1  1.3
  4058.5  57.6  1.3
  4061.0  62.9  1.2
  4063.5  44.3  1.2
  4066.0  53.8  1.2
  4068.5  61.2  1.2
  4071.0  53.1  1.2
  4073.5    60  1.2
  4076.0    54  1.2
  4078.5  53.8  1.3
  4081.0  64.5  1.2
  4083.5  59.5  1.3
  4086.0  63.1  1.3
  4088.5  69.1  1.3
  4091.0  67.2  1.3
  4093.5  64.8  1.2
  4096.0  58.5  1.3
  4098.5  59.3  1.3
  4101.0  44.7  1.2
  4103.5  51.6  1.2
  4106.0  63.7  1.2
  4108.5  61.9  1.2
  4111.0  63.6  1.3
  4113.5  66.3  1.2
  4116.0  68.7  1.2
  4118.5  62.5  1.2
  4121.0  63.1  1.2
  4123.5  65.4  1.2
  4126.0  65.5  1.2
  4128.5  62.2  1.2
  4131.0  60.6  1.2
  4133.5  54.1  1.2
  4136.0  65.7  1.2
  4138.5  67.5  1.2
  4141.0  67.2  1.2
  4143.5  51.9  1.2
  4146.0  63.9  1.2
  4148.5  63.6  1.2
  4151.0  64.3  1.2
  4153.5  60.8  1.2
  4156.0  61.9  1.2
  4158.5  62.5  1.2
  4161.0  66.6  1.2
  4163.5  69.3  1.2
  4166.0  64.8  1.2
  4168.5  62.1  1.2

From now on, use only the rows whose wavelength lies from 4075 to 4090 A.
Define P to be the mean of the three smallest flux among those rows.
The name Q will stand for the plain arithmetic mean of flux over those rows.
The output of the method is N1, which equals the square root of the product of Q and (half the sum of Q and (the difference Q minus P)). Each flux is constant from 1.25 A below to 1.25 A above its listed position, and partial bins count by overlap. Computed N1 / 44.6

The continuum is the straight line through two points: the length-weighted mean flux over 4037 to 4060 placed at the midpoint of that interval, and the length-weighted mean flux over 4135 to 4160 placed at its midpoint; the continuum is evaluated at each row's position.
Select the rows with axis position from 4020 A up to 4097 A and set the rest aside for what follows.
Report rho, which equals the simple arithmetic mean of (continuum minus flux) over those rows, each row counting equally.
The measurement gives 0.03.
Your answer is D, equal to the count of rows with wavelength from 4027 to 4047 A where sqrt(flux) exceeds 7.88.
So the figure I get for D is 3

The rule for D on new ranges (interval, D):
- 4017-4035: 3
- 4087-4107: 4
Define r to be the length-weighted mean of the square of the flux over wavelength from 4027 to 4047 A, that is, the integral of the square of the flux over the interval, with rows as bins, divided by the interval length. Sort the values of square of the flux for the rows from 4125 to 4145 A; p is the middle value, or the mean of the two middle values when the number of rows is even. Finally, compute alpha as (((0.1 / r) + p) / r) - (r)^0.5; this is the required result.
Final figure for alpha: -57.9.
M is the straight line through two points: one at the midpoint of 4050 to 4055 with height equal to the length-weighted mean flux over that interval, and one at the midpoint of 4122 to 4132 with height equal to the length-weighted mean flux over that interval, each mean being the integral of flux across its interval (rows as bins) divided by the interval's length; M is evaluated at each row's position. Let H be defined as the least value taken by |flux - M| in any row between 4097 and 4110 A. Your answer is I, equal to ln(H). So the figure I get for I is -0.2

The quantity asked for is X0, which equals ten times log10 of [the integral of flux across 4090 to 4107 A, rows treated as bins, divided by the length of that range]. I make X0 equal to 17.7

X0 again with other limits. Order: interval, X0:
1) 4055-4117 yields 17.7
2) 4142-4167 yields 18.0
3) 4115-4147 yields 18.0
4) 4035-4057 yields 17.7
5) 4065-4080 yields 17.5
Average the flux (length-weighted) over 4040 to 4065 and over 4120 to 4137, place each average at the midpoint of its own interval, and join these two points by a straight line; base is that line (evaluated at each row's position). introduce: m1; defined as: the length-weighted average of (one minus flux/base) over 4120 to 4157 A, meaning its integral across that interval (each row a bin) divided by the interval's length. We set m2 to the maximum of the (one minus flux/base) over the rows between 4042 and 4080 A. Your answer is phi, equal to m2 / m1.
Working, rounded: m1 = 0.008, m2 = 0.32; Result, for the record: 42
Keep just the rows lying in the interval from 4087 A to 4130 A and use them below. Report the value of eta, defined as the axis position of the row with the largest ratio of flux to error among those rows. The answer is 4116.0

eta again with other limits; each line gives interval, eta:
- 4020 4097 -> 4093.5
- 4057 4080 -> 4061.0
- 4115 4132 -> 4116.0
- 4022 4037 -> 4028.5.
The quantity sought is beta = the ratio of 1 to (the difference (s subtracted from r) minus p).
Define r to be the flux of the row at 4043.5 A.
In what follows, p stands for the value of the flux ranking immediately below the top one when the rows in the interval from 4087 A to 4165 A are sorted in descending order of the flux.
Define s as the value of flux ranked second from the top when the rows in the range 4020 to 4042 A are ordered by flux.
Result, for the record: -0.0133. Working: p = 69.1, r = 60.7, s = 66.9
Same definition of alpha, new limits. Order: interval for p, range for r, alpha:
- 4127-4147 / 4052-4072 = -55.4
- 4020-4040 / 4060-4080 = -54.5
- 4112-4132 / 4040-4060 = -57.2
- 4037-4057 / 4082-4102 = -60.4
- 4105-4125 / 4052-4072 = -55.4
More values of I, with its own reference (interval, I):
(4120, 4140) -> -1.6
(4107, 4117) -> -0.5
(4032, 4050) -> -1.1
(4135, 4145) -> 0.7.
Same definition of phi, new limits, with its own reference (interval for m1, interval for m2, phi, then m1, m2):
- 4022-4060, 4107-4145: -3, -0.058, 0.18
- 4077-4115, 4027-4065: -25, -0.013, 0.32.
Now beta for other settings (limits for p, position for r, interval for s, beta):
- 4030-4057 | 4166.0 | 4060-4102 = -0.0150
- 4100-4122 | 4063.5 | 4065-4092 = -0.0112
